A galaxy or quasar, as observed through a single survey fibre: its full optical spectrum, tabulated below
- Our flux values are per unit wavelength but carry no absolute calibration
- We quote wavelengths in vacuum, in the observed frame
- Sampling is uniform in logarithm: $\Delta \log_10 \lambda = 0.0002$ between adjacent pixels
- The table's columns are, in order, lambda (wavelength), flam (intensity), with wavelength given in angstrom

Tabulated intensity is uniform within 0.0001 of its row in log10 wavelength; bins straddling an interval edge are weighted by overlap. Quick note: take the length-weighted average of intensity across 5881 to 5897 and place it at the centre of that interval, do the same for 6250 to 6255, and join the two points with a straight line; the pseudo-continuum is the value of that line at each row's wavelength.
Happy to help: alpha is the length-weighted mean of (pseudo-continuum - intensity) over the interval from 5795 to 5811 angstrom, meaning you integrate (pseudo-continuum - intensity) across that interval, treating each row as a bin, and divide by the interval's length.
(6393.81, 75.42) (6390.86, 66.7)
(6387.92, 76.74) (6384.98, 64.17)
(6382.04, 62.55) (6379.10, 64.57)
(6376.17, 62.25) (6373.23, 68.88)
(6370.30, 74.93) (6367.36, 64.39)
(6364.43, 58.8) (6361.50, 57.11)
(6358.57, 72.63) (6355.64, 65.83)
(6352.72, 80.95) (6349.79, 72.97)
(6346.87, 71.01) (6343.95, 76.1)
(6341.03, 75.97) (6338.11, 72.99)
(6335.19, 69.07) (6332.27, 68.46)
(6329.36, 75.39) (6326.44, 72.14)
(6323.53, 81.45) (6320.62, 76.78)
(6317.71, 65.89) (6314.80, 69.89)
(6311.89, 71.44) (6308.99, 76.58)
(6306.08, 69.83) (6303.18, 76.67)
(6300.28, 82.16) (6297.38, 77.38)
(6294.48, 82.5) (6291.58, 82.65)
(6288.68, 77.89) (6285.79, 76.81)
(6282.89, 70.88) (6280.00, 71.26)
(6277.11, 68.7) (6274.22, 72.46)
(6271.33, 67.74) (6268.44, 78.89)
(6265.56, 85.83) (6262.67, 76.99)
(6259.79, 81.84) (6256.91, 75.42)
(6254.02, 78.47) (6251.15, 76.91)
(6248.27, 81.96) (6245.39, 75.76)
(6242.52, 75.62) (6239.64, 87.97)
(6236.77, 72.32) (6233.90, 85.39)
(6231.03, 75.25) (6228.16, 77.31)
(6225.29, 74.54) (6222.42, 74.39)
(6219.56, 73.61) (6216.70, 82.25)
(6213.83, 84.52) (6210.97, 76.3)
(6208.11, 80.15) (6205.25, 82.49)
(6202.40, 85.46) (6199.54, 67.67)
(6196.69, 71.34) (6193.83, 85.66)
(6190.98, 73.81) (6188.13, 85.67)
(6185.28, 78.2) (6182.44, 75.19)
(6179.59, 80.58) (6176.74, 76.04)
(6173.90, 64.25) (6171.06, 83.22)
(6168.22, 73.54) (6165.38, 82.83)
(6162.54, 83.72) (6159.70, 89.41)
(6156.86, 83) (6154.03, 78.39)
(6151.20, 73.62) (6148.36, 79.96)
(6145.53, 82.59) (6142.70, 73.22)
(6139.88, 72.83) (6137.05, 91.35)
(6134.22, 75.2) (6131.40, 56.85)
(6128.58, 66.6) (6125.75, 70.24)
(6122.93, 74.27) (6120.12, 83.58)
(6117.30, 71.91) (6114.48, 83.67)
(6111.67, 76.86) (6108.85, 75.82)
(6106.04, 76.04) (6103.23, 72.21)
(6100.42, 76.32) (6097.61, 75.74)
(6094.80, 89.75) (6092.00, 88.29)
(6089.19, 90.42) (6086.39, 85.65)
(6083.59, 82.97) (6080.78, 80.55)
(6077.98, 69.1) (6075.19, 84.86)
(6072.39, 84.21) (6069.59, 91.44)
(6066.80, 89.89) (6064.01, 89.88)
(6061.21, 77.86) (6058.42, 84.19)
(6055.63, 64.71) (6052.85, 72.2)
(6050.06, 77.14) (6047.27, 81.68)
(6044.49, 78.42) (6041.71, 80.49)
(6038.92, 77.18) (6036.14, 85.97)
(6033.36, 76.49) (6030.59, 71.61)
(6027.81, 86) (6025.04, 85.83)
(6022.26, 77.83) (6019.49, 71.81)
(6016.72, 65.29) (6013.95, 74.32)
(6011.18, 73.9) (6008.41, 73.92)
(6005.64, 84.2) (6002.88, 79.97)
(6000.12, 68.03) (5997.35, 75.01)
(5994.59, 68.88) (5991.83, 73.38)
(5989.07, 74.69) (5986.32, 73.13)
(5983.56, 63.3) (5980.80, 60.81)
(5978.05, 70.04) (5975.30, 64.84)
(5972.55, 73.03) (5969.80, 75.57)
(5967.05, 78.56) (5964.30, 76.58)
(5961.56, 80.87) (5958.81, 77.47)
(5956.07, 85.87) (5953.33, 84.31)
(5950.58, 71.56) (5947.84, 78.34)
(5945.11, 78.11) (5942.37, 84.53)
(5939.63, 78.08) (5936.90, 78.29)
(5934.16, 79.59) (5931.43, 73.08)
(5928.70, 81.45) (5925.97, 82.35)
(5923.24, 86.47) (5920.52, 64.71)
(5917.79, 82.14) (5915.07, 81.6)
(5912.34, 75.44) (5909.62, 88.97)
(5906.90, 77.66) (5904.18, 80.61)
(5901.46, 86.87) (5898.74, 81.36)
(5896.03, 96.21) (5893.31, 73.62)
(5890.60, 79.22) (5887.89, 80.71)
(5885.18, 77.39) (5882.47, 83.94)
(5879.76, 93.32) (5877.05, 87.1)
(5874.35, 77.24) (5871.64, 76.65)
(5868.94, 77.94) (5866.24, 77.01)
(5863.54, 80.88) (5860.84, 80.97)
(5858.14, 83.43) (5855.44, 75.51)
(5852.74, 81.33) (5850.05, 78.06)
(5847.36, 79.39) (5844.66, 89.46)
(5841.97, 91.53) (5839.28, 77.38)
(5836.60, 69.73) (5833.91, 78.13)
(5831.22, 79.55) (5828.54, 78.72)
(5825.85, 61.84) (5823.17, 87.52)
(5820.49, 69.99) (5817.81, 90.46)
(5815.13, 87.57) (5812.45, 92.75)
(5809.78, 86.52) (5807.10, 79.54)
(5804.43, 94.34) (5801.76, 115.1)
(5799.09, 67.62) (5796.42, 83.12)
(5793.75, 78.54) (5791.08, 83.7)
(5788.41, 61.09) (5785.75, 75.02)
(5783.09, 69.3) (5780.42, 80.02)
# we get -5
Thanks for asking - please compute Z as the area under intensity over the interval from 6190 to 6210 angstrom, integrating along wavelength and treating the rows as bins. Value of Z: 1563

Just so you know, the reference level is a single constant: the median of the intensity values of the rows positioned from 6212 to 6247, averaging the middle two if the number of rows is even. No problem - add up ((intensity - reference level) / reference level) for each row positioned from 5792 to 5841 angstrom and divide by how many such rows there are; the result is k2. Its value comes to 0.085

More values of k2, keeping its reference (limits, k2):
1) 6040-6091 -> 0.076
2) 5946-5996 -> -0.023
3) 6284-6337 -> -0.007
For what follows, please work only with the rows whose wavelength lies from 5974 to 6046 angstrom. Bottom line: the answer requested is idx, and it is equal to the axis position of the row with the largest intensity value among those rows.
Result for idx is 6027.81 angstrom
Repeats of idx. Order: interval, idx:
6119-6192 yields 6137.05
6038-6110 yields 6069.59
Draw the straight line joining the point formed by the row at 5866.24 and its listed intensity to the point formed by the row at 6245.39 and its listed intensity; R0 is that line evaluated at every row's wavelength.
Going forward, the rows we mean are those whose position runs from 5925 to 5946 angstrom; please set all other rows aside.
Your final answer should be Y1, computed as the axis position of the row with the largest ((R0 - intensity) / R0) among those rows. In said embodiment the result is 5931.43 angstrom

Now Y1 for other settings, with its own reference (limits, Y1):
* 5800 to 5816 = 5807.10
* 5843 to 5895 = 5893.31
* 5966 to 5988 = 5980.80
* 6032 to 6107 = 6055.63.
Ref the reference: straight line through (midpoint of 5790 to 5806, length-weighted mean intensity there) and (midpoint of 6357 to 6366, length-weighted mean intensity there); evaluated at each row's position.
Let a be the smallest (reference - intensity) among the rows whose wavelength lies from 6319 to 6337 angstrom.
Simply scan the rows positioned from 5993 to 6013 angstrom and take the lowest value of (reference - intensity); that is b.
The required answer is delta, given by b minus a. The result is 11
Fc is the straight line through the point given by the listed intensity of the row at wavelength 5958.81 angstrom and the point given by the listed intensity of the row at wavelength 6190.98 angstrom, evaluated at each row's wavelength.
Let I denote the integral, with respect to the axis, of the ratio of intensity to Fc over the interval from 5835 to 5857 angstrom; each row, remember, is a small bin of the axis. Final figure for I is 22.3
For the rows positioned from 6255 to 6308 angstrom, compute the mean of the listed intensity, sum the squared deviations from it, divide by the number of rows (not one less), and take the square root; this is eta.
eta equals 5.2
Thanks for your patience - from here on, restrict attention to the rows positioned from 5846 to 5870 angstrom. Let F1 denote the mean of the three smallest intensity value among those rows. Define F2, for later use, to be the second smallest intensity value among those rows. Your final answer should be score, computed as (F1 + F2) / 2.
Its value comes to 76.9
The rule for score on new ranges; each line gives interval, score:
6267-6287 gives 68.9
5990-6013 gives 69.5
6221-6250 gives 74.1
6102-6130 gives 69.9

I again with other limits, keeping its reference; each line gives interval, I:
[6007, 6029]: 21.9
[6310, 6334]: 24.3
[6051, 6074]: 24.8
